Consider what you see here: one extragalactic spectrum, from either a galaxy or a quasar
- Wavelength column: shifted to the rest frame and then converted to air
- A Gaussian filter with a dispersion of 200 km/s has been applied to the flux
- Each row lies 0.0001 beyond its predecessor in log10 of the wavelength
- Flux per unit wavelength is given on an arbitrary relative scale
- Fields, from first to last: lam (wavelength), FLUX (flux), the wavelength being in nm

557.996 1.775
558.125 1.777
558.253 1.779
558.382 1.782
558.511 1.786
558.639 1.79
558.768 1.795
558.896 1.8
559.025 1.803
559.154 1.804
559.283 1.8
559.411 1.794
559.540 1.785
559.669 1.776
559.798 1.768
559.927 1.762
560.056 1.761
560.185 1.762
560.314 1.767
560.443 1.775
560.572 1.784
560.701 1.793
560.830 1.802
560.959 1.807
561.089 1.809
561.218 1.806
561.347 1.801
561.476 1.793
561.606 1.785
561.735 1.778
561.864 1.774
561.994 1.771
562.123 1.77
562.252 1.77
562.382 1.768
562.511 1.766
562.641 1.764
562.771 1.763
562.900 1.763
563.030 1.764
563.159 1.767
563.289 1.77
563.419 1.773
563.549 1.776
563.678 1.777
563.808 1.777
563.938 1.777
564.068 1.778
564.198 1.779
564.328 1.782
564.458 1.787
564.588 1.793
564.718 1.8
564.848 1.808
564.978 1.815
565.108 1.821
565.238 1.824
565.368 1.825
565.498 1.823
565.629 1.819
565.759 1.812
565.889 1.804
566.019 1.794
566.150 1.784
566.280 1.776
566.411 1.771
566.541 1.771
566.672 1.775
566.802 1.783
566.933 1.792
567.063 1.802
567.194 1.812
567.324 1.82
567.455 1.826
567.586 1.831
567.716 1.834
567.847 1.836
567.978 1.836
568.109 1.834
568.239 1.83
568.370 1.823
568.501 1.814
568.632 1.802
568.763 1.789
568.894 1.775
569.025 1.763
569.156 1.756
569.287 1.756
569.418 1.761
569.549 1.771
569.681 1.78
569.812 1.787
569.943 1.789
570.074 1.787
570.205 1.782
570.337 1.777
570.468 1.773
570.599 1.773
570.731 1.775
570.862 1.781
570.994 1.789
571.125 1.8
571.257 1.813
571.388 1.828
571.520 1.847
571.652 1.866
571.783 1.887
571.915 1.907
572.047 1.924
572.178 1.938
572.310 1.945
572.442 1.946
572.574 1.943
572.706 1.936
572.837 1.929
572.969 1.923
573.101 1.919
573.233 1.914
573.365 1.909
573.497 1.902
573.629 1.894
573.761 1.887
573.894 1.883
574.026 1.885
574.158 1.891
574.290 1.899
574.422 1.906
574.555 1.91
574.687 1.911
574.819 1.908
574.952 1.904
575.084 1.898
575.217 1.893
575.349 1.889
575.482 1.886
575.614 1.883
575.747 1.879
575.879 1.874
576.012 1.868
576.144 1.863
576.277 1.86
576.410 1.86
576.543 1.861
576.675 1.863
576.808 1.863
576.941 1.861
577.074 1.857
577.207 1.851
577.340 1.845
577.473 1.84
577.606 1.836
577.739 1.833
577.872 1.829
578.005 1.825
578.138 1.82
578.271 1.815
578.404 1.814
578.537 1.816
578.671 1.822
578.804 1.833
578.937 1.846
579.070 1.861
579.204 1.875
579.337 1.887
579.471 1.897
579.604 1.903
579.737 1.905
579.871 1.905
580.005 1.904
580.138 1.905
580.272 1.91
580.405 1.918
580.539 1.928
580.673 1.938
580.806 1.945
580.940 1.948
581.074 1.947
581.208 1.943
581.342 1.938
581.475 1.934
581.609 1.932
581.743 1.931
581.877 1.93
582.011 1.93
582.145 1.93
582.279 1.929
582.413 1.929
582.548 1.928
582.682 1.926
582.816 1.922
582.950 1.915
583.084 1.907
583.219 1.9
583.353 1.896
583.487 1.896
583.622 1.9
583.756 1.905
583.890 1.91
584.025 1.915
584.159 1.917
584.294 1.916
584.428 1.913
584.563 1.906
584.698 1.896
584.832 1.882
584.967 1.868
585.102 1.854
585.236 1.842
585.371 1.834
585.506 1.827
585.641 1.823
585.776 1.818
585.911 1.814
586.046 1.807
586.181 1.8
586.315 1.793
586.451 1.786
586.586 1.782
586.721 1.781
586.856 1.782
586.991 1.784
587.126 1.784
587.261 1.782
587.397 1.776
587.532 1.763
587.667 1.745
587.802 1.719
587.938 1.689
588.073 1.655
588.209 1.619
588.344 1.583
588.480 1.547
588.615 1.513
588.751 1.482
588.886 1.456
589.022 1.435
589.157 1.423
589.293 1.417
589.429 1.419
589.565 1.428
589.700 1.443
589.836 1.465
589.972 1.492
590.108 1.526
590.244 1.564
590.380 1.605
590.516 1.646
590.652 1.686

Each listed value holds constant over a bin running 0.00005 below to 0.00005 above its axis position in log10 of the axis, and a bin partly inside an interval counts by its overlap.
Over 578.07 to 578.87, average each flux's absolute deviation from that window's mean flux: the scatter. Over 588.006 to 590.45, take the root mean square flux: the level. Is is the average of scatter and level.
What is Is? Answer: 0.76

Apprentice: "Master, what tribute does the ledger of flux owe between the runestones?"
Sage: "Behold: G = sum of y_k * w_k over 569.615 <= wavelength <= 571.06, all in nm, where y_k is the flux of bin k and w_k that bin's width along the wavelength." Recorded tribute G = 2.57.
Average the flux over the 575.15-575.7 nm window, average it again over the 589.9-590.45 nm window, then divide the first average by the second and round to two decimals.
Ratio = 1.22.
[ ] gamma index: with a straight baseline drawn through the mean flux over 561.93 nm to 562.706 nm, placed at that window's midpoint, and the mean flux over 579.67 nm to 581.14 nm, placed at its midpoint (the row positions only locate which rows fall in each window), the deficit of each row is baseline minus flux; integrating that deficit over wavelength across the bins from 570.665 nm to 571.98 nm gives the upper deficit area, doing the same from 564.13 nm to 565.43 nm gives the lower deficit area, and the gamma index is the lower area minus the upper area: -0.039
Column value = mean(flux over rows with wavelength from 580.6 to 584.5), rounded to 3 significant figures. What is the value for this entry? 1.92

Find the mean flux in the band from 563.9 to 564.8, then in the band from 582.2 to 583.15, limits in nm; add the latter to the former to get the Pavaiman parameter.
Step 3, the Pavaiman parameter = 3.71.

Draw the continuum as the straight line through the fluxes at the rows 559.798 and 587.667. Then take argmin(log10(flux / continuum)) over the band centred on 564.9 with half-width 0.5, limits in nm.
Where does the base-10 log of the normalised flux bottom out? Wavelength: 564.458 nm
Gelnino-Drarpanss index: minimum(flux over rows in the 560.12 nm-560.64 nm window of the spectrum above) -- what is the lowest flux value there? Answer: 1.762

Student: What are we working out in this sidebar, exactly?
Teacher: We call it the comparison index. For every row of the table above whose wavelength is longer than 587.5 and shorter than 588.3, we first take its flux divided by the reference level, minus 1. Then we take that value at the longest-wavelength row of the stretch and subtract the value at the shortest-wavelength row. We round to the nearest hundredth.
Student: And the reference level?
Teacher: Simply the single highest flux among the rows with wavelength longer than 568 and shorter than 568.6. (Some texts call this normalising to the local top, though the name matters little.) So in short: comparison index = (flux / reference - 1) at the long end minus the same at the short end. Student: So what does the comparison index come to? -0.08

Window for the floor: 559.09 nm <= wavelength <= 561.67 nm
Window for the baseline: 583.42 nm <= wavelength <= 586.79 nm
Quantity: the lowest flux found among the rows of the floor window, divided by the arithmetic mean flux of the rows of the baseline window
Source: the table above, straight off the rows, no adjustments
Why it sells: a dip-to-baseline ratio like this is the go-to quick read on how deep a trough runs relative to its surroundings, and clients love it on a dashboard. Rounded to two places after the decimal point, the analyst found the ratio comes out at 0.95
